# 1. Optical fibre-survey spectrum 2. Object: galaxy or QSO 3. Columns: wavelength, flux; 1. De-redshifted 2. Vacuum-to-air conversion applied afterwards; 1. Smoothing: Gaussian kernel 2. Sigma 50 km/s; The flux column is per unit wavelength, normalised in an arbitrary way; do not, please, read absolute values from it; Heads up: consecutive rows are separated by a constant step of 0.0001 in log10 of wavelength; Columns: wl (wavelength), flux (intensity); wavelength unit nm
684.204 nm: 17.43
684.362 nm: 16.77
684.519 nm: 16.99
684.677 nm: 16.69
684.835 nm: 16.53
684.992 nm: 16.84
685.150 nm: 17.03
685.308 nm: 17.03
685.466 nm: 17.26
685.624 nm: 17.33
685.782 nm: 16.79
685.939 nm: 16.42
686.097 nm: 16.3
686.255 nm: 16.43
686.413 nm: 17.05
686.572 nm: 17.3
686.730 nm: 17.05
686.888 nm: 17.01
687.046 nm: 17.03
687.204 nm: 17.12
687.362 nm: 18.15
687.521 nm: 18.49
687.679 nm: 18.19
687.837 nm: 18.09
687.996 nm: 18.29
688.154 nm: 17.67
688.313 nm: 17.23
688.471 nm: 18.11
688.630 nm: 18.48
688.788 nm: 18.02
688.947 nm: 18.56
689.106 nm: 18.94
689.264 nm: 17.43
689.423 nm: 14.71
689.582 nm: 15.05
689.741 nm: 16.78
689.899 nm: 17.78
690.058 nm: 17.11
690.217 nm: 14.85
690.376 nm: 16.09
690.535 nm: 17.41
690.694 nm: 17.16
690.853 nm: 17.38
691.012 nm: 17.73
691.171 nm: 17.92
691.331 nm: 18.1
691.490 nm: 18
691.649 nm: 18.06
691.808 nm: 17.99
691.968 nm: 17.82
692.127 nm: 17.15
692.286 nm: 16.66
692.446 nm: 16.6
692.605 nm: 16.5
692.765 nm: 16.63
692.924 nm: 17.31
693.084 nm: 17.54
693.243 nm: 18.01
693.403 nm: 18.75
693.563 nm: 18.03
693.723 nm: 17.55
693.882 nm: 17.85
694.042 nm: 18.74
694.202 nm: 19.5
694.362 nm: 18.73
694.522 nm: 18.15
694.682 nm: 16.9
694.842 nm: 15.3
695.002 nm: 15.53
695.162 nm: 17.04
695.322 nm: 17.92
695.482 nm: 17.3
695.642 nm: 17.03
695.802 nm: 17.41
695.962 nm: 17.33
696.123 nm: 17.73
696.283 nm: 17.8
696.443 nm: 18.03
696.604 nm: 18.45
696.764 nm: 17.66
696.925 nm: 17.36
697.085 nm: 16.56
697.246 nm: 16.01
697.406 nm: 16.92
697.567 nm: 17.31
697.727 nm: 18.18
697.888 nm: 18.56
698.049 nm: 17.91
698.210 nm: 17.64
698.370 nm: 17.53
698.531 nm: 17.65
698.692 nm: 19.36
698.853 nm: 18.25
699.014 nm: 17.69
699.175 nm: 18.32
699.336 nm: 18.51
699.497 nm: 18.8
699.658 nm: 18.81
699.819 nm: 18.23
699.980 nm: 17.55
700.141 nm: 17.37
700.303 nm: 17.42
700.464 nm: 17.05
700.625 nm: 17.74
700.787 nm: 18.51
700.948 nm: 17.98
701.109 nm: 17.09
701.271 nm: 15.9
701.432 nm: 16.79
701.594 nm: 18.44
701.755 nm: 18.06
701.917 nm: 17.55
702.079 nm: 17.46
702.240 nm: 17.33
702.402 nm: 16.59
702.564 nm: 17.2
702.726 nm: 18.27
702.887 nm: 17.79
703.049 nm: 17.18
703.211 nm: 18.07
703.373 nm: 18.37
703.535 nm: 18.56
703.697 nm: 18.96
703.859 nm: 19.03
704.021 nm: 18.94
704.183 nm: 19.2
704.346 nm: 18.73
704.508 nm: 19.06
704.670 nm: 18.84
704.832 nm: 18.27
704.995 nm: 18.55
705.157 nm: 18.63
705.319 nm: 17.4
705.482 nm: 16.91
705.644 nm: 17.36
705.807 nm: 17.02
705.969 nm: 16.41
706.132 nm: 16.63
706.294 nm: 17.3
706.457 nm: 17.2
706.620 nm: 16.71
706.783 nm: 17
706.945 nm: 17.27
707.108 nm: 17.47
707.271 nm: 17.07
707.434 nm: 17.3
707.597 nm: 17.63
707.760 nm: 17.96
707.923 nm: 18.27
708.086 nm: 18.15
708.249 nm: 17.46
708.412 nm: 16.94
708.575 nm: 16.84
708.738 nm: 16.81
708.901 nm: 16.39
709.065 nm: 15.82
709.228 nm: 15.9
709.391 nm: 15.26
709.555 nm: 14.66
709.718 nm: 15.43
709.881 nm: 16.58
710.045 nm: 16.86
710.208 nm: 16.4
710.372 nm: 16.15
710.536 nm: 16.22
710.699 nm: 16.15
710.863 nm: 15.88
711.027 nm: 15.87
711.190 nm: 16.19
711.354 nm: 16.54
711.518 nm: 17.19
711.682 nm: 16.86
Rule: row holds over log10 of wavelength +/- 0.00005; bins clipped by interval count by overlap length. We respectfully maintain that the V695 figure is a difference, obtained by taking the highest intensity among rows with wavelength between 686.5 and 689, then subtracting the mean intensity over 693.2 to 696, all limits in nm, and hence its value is 0.9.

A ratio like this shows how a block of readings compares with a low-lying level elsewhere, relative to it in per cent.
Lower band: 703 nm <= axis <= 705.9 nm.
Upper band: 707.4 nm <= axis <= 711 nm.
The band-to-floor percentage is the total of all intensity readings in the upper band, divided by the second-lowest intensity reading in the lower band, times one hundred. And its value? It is 2145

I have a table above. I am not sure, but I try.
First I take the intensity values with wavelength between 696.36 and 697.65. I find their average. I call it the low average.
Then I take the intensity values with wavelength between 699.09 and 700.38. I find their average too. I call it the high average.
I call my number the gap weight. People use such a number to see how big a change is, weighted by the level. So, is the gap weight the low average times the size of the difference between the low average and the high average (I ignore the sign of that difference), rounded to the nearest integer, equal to 14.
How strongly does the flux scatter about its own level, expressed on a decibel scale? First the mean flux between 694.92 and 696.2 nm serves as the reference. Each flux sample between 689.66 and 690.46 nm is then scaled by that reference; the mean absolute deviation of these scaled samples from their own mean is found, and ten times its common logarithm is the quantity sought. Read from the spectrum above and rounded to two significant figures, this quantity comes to -13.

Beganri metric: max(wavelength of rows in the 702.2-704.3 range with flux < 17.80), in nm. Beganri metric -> 703.049 nm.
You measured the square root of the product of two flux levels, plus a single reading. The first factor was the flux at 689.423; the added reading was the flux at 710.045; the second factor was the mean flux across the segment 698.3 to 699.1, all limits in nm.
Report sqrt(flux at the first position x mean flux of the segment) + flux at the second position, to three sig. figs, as 33.2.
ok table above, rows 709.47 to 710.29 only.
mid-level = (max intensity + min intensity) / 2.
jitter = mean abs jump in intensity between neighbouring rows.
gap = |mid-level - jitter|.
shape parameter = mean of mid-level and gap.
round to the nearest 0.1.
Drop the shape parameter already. 15.4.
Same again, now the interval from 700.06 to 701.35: 16.9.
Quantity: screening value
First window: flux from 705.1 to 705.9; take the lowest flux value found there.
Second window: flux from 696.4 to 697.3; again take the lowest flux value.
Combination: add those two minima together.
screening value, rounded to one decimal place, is 32.9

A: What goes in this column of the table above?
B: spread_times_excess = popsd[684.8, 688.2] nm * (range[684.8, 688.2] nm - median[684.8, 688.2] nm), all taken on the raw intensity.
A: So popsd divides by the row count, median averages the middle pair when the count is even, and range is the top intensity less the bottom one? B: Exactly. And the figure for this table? -9.3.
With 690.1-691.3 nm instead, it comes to -14.5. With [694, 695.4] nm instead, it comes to -18.8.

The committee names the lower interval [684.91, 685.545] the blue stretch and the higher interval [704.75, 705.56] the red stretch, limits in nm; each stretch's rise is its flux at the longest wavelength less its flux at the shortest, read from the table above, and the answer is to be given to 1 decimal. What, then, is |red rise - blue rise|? 1.8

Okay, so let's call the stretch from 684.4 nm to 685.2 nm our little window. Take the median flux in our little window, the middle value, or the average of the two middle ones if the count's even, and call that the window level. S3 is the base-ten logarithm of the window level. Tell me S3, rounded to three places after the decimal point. 1.226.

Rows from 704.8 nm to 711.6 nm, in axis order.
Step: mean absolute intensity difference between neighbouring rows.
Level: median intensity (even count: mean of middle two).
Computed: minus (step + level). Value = -17.3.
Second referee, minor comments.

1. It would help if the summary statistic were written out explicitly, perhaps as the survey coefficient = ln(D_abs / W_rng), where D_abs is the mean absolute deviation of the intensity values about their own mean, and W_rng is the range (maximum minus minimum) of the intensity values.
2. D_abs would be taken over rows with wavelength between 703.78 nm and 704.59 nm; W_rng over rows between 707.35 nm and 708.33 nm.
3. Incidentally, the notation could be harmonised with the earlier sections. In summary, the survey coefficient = -2.04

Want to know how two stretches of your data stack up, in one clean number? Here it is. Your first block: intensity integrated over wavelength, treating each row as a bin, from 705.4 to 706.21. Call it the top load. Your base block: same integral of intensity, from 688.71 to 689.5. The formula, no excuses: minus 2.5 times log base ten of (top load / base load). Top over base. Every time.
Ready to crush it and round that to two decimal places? 0.02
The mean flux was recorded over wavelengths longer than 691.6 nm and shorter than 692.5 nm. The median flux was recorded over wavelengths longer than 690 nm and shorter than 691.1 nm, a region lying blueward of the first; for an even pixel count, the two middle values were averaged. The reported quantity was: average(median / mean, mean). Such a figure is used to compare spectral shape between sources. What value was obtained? 9.18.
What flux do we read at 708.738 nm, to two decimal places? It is 16.81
